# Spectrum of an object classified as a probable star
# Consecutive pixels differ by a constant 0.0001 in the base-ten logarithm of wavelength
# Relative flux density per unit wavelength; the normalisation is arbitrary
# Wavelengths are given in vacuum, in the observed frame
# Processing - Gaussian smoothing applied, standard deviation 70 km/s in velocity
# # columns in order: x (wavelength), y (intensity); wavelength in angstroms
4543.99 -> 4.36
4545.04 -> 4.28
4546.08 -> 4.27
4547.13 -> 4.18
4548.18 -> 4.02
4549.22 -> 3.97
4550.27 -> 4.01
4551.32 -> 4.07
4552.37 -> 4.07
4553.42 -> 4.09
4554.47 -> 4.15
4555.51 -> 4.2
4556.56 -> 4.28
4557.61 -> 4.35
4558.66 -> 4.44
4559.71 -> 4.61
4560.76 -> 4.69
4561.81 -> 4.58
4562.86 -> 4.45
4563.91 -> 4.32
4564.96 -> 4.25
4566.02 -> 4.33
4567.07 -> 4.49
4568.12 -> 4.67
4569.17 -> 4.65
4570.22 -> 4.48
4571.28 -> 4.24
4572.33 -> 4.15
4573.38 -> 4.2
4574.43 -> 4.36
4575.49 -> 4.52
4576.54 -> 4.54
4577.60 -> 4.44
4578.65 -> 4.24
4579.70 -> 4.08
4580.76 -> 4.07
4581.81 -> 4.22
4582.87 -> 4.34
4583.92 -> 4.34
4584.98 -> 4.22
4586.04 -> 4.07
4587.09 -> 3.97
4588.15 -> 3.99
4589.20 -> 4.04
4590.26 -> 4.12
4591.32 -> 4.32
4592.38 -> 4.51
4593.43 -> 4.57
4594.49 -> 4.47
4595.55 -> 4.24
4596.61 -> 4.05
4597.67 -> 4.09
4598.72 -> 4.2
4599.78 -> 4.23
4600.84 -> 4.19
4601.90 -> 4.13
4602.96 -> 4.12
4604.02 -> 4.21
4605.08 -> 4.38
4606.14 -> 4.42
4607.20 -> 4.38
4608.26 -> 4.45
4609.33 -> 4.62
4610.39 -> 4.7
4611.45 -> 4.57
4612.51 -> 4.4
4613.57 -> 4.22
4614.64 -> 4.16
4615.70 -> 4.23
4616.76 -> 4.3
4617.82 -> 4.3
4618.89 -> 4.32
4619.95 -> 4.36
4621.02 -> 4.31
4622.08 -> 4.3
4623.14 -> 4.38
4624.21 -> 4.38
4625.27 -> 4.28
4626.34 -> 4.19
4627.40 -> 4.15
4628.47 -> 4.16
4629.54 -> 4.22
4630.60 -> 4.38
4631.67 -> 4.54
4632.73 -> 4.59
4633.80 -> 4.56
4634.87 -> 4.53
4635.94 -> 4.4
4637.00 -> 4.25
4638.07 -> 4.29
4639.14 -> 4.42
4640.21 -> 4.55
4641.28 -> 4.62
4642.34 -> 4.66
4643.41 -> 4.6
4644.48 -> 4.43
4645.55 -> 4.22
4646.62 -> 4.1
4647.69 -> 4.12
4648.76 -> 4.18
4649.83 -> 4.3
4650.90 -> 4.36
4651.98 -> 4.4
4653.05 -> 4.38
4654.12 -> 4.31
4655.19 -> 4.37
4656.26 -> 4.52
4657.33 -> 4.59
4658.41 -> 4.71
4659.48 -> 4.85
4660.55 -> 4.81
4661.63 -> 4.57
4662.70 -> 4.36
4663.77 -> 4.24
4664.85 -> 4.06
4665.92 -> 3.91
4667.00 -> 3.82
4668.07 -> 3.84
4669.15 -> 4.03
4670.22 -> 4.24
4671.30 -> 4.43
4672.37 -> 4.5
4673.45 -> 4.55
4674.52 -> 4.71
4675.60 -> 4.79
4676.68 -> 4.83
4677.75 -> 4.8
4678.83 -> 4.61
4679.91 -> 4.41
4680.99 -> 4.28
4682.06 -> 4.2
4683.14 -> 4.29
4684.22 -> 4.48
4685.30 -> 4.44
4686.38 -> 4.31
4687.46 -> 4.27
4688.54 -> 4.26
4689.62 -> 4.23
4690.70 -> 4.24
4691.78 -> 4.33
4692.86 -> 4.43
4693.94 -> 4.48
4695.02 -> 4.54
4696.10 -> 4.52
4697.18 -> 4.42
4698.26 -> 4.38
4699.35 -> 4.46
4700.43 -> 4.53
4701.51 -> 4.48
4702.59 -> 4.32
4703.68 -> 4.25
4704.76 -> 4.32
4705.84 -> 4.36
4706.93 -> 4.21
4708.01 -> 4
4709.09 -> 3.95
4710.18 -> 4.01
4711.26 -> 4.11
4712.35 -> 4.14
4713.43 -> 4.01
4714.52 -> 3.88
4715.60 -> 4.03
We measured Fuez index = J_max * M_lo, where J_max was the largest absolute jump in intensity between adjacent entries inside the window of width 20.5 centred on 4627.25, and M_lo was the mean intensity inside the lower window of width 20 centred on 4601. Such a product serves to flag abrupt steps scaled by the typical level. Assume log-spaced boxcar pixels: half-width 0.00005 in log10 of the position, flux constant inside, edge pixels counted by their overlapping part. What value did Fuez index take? 0.69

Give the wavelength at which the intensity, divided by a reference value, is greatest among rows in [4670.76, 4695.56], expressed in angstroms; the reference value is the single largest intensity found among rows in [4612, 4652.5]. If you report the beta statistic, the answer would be 4676.68 angstroms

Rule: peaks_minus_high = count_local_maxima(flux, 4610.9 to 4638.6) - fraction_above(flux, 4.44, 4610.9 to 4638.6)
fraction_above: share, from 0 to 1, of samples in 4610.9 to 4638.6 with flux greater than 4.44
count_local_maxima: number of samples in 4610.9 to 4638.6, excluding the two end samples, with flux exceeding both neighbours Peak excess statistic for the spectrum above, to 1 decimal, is 1.8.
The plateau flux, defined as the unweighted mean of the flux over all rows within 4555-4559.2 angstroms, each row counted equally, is 4.32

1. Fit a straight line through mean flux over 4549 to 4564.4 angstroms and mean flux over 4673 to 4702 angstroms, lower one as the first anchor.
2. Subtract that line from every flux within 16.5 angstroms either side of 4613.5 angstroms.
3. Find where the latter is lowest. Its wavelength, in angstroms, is 4597.67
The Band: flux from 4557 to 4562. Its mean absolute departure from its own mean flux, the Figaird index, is 0.111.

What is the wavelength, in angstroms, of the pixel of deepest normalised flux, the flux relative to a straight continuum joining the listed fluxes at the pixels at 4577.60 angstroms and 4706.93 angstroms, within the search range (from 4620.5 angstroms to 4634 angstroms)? 4627.40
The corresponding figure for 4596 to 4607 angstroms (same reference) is 4596.61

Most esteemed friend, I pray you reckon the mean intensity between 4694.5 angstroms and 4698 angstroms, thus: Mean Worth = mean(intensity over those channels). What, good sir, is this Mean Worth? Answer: 4.49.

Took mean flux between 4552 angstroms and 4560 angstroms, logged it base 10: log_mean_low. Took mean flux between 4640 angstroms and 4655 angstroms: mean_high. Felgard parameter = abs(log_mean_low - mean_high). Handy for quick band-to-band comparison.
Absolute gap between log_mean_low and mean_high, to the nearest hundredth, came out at 3.74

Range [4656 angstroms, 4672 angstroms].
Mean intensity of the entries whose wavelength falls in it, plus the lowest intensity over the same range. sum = 8.15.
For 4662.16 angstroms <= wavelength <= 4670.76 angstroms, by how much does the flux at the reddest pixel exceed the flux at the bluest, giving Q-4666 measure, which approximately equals -0.12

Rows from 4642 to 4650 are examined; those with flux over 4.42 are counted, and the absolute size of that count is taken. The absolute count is 3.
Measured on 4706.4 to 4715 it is 0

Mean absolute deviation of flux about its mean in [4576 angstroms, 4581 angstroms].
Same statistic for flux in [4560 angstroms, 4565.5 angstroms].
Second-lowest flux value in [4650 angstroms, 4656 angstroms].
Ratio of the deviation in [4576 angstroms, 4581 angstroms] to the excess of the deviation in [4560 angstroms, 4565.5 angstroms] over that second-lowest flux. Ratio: -0.04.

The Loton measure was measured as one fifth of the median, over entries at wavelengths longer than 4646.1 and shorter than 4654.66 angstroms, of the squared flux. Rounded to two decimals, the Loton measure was 3.71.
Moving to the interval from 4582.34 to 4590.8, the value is 3.35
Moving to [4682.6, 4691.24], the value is 3.66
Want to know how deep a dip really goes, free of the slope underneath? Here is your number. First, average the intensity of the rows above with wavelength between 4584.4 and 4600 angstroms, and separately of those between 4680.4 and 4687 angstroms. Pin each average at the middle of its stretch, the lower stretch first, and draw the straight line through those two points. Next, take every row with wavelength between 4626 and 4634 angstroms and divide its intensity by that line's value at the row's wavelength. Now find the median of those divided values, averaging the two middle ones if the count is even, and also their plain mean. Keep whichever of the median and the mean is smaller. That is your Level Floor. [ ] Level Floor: 1.01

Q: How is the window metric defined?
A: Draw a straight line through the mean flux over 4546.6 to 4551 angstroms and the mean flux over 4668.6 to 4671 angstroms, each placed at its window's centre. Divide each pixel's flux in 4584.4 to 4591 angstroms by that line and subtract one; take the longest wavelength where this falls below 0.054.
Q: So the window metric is 4590.26 angstroms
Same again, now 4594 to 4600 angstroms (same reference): 4599.78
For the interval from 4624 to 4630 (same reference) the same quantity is 4629.54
